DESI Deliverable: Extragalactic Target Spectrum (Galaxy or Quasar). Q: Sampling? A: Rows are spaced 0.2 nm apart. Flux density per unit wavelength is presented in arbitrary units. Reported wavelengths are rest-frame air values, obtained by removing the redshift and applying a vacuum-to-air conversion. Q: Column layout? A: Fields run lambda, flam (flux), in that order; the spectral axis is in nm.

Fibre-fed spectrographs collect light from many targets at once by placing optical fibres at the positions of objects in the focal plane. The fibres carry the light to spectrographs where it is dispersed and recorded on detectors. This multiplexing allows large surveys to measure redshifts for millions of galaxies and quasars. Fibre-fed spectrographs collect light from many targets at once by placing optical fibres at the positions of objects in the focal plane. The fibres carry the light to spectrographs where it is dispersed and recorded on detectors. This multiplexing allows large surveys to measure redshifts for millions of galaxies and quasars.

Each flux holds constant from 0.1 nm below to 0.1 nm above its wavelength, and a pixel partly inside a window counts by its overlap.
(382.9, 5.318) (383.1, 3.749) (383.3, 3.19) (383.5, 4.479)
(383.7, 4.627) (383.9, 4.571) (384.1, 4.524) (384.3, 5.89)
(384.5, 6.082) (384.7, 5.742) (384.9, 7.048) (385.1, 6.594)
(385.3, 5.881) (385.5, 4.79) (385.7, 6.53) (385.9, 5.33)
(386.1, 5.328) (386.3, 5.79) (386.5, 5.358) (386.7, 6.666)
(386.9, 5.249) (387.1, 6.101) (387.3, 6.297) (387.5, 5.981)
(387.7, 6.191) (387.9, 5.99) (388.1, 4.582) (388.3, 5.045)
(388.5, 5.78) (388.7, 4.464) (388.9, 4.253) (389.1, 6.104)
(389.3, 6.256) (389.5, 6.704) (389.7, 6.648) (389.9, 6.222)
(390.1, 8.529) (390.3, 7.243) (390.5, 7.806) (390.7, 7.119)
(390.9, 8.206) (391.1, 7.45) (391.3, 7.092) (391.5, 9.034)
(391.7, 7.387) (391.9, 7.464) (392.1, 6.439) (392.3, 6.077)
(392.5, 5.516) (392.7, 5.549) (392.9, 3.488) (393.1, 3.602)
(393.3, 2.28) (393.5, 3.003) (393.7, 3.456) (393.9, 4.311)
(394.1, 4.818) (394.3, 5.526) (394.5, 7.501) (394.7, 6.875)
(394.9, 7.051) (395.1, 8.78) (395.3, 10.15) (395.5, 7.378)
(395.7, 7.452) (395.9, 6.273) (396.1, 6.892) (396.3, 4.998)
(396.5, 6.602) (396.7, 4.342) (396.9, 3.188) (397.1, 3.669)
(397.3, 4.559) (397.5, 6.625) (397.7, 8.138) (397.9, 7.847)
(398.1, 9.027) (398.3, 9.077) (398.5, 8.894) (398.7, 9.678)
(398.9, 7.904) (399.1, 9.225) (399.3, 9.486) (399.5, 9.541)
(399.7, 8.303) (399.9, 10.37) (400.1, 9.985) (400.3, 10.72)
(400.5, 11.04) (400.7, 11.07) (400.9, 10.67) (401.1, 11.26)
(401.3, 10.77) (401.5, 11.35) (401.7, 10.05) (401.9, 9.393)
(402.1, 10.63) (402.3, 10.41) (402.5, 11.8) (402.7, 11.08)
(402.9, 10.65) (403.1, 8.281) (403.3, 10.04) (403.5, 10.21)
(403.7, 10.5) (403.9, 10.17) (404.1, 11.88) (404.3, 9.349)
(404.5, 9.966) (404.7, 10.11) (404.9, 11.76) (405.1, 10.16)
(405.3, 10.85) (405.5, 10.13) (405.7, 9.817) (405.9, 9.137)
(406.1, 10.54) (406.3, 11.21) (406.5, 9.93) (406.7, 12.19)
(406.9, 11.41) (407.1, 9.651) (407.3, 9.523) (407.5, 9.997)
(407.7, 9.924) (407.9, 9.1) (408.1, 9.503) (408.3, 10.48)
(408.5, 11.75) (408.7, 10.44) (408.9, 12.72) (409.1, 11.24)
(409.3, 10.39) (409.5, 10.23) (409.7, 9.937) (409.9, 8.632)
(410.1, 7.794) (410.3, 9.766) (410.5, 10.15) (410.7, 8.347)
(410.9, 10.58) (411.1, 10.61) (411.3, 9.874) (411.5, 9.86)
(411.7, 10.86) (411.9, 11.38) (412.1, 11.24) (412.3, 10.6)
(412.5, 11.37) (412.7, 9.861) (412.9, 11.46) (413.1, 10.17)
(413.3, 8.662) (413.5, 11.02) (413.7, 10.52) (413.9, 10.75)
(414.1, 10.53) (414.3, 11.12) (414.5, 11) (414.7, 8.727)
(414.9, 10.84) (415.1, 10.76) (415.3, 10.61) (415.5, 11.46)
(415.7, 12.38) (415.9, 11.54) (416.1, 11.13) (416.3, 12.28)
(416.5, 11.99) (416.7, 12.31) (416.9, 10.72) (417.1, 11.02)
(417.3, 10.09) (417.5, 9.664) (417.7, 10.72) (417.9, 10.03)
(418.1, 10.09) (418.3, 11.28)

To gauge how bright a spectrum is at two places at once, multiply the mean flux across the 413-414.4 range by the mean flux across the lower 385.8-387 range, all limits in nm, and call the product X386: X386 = 58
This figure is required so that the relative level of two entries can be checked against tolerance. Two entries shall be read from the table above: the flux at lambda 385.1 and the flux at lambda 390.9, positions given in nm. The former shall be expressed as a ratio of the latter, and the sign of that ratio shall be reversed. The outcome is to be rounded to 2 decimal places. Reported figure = -0.80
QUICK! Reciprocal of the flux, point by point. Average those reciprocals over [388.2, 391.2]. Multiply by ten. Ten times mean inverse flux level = 1.6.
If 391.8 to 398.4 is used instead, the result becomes 1.9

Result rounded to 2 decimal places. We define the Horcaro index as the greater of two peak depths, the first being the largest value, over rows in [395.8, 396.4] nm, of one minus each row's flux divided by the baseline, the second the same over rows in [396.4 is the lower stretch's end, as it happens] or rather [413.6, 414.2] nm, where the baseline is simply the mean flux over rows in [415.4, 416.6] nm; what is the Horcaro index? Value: 0.58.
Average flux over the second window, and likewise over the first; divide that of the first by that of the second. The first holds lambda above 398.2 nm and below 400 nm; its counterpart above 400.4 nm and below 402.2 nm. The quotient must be 0.86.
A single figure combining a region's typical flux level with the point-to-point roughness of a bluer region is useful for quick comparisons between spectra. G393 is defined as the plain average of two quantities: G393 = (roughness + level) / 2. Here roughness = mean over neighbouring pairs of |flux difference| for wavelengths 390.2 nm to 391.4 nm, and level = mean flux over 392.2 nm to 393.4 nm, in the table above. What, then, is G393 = 2.55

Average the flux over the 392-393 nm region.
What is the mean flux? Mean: 5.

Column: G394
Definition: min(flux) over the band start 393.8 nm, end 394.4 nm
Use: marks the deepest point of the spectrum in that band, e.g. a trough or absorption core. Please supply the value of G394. 4.311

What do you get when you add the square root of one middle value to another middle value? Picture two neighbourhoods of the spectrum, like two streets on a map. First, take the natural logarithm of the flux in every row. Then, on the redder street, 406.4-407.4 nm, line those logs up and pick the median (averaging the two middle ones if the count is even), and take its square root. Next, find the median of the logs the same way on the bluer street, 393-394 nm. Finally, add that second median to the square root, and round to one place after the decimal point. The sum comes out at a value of 2.8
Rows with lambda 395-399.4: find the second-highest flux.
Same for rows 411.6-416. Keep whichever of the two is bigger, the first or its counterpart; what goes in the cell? 11.5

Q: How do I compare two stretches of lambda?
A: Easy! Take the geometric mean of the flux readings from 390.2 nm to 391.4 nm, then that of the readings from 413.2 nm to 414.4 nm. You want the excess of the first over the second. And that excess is -3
